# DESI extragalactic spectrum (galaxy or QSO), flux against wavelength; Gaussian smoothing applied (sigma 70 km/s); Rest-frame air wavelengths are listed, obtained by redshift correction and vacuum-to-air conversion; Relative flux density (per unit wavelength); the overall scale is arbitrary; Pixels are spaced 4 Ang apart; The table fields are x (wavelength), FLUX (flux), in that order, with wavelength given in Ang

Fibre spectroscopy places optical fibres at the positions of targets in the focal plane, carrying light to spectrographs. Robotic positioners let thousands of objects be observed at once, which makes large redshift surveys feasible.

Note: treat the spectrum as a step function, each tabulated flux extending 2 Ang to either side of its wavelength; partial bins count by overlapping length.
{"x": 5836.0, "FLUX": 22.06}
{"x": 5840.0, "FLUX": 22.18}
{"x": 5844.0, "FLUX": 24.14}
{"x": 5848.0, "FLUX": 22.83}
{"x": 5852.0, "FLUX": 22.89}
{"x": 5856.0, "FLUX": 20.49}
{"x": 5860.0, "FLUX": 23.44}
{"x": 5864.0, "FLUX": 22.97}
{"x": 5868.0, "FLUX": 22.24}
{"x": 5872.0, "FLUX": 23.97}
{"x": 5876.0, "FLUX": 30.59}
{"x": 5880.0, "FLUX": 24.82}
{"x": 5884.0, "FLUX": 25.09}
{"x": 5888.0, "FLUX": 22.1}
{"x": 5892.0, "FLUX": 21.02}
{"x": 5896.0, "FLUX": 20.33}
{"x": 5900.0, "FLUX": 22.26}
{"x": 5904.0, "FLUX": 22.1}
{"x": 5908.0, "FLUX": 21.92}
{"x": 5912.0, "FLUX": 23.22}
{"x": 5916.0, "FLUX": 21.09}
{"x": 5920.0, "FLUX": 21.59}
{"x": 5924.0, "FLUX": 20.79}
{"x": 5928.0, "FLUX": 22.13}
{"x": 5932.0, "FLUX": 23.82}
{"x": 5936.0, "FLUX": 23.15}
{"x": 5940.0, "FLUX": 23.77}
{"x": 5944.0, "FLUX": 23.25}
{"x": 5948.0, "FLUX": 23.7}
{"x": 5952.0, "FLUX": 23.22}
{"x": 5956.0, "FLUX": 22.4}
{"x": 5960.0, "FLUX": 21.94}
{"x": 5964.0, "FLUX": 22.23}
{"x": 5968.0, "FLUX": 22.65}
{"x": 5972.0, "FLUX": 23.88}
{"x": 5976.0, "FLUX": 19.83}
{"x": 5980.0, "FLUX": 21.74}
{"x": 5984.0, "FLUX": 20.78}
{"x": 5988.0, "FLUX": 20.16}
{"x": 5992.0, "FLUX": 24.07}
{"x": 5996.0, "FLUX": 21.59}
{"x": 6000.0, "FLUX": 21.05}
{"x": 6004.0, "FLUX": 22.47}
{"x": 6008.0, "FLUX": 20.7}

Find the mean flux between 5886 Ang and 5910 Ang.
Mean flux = 21.6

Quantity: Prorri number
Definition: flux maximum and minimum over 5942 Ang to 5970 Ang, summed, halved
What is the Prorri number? 22.8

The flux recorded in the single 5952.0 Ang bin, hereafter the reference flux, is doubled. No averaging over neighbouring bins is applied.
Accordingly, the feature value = 46.4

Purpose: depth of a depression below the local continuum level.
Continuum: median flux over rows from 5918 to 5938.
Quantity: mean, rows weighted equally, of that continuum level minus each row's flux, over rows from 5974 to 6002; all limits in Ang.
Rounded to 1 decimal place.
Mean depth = 0.8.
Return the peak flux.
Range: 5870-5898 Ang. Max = 30.59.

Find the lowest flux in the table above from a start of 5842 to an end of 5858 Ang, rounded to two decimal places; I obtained 20.49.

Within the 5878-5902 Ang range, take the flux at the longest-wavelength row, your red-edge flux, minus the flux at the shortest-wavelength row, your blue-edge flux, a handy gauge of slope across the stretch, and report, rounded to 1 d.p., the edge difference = -2.6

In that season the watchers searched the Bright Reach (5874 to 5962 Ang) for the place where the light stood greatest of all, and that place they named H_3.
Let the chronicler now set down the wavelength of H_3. 5876.0 Ang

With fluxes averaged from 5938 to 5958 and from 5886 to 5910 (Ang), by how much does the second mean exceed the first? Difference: -1.6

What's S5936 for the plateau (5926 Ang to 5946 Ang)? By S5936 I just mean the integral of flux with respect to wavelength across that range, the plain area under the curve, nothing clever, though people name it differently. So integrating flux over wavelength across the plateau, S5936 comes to 464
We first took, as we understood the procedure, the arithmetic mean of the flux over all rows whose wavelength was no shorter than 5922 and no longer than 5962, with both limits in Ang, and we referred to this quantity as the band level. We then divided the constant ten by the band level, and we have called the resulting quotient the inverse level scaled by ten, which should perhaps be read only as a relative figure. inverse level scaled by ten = 0.438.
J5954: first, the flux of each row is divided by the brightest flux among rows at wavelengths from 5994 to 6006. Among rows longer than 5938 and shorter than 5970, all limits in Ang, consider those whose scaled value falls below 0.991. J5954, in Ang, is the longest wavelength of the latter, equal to 5964.0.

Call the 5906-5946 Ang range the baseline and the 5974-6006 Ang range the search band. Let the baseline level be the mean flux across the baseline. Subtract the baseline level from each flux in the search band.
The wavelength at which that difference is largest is 5992.0 Ang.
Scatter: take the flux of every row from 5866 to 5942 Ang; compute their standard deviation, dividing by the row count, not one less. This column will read 2.2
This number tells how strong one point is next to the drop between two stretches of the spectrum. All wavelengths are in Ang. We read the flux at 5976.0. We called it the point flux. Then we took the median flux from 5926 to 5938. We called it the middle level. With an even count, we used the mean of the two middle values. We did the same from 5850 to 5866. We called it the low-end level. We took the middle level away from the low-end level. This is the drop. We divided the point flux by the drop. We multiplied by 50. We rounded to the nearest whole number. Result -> -4507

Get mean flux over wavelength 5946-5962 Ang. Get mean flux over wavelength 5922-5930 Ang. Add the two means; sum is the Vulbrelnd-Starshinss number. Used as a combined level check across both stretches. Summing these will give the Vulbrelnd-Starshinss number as 44.3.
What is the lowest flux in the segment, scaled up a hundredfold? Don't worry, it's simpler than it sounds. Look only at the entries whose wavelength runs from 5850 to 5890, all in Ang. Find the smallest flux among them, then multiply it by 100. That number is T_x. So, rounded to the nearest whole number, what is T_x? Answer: 2049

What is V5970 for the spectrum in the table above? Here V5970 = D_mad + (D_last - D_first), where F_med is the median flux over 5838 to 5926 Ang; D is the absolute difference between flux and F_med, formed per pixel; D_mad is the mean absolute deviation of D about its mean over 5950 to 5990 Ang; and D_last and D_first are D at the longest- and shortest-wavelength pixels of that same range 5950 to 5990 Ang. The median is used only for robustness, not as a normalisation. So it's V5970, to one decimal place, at 1.8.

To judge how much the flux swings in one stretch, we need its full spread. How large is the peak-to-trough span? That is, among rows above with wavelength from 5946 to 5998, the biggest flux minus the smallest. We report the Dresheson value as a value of 4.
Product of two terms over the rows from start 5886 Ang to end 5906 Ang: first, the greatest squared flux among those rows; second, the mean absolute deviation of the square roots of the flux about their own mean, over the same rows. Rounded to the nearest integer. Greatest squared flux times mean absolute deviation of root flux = 38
